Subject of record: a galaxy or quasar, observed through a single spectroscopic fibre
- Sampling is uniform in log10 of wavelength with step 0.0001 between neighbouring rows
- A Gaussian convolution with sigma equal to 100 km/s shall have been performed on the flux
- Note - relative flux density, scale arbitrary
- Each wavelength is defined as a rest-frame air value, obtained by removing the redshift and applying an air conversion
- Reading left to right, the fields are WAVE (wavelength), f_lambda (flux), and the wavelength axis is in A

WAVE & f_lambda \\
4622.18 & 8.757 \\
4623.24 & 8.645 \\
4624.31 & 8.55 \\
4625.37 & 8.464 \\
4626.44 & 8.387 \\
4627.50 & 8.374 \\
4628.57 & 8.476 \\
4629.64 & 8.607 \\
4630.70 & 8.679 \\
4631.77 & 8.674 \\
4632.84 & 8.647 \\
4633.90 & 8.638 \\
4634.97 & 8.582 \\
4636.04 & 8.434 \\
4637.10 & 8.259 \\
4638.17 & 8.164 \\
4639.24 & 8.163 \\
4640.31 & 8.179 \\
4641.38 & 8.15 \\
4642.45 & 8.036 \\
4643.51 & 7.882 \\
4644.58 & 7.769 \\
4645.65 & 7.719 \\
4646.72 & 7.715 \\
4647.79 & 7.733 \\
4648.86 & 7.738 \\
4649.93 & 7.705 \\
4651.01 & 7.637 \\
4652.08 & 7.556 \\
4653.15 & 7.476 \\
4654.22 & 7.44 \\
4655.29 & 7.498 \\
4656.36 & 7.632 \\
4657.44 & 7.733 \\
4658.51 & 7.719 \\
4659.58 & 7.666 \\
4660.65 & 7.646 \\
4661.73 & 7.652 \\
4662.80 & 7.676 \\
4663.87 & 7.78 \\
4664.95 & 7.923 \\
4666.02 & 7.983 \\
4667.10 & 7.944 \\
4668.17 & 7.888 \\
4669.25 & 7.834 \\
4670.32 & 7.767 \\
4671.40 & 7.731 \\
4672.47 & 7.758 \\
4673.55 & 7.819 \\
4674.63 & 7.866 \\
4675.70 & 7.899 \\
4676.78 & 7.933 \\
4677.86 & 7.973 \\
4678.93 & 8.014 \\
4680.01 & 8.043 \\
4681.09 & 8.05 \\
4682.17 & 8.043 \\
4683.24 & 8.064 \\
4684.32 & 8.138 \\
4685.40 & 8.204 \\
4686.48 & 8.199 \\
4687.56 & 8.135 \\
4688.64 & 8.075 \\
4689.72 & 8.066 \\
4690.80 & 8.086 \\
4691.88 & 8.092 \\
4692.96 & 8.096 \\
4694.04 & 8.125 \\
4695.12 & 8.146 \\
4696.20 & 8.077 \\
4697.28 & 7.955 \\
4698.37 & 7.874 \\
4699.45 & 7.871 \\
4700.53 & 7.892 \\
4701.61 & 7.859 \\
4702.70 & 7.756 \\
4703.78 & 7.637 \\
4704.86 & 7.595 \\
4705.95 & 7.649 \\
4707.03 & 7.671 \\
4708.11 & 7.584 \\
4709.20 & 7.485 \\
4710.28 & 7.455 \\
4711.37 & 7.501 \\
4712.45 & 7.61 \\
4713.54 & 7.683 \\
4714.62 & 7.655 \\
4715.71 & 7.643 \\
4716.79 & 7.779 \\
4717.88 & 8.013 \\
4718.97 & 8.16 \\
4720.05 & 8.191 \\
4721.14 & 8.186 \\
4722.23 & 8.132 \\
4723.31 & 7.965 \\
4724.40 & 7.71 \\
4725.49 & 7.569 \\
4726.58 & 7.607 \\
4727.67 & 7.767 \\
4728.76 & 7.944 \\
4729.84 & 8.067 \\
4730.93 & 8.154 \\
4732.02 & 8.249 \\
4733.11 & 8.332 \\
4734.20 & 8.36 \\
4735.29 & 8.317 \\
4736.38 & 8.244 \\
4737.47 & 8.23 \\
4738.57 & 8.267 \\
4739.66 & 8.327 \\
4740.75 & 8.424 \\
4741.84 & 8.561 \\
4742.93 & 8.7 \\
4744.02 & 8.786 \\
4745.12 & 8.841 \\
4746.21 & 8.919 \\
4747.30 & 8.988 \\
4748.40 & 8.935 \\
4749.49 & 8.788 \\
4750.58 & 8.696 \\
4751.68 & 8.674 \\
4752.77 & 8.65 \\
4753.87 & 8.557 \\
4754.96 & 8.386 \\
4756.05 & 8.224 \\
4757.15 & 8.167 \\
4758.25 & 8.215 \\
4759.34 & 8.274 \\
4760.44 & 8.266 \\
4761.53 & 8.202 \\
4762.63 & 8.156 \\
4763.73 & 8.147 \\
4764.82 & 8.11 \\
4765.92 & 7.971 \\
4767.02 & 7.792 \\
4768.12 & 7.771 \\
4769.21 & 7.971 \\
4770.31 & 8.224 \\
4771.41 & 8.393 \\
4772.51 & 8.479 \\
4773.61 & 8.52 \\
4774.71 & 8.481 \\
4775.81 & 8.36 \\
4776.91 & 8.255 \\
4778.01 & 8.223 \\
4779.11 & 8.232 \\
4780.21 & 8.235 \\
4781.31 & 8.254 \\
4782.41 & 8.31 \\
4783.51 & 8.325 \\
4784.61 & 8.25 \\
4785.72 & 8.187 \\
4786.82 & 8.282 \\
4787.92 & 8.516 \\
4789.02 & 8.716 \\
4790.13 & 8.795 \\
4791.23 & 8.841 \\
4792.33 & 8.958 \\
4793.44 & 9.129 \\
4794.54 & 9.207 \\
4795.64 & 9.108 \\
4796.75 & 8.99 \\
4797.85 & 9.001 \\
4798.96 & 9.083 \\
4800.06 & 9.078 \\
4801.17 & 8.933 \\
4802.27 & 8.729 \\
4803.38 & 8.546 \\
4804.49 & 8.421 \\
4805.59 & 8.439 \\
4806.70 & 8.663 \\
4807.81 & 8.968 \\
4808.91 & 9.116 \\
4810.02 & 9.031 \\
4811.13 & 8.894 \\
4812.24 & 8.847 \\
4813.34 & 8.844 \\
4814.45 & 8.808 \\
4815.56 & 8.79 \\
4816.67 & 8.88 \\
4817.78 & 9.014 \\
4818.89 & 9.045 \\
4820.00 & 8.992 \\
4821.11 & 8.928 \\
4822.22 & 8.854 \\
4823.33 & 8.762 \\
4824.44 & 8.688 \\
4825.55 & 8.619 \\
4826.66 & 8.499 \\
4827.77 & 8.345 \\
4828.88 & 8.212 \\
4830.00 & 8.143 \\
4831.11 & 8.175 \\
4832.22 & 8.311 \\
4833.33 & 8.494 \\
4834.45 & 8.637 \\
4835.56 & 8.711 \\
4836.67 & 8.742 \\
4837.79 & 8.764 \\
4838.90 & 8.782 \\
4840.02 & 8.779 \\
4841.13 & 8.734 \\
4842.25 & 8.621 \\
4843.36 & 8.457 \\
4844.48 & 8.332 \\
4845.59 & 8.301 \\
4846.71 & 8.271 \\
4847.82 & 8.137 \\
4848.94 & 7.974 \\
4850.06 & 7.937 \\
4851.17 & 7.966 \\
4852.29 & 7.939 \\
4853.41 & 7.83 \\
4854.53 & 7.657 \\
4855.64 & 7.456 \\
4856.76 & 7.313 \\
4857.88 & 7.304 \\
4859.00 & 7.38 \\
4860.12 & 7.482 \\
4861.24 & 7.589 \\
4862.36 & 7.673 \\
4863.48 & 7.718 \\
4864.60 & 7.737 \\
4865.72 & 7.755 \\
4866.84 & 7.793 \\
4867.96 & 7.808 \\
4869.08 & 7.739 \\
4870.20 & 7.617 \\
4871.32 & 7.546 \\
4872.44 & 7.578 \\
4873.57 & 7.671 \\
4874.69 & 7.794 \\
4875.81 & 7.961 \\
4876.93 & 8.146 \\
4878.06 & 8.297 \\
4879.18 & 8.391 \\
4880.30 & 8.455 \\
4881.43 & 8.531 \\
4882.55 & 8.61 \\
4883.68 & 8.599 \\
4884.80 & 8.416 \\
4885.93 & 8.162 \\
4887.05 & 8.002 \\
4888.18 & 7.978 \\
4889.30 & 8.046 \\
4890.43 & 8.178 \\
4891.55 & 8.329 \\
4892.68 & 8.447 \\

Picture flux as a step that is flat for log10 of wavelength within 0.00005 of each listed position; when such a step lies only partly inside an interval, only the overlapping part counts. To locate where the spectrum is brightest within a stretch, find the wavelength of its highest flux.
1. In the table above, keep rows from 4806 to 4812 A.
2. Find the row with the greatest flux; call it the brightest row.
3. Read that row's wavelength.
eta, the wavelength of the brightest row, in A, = 4808.91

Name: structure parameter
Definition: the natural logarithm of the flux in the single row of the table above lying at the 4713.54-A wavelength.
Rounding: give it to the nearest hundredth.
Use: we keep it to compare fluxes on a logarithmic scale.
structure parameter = 2.04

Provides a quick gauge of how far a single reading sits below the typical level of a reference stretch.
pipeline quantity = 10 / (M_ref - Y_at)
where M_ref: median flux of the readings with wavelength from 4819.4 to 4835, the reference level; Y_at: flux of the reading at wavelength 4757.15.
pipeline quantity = 26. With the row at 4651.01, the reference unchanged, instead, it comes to 11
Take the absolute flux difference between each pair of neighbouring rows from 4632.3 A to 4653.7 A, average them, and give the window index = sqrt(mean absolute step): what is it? 0.256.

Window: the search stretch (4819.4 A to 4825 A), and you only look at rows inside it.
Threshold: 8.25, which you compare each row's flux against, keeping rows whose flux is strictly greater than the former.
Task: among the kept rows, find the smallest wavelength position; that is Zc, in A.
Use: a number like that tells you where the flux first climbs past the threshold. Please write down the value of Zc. 4820.00 A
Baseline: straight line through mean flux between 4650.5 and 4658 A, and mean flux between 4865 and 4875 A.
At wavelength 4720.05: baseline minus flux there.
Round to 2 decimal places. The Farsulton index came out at -0.58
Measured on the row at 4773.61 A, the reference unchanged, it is -0.88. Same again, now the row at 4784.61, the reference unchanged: -0.60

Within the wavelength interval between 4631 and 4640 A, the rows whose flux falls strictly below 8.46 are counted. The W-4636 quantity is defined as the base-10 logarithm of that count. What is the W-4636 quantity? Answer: 0.60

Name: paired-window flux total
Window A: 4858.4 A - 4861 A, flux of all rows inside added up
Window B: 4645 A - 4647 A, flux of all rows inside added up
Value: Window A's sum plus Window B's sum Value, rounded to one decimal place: 30.3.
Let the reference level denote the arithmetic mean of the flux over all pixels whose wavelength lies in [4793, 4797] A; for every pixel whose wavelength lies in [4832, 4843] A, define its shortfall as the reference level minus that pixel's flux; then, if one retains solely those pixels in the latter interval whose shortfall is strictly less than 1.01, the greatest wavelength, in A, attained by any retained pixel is 4842.25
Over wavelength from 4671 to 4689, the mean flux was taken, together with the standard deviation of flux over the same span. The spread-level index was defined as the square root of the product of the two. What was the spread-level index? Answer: 1.1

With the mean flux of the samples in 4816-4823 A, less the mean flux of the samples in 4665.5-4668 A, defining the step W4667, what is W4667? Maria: 1.0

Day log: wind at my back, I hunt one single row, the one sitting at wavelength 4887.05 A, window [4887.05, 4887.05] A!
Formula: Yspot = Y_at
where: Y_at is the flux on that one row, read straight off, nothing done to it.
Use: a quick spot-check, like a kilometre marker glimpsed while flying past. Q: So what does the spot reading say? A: 8.002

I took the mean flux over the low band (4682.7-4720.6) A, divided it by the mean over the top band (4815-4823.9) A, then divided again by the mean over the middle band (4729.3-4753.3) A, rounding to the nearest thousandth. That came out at 0.104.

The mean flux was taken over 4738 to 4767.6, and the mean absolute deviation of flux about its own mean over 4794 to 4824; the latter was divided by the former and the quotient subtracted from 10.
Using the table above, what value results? 9.98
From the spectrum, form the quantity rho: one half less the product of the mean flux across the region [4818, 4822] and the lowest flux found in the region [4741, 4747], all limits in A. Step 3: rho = -76.4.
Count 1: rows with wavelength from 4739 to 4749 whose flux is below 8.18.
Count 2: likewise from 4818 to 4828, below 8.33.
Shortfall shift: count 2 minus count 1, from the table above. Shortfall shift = 0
